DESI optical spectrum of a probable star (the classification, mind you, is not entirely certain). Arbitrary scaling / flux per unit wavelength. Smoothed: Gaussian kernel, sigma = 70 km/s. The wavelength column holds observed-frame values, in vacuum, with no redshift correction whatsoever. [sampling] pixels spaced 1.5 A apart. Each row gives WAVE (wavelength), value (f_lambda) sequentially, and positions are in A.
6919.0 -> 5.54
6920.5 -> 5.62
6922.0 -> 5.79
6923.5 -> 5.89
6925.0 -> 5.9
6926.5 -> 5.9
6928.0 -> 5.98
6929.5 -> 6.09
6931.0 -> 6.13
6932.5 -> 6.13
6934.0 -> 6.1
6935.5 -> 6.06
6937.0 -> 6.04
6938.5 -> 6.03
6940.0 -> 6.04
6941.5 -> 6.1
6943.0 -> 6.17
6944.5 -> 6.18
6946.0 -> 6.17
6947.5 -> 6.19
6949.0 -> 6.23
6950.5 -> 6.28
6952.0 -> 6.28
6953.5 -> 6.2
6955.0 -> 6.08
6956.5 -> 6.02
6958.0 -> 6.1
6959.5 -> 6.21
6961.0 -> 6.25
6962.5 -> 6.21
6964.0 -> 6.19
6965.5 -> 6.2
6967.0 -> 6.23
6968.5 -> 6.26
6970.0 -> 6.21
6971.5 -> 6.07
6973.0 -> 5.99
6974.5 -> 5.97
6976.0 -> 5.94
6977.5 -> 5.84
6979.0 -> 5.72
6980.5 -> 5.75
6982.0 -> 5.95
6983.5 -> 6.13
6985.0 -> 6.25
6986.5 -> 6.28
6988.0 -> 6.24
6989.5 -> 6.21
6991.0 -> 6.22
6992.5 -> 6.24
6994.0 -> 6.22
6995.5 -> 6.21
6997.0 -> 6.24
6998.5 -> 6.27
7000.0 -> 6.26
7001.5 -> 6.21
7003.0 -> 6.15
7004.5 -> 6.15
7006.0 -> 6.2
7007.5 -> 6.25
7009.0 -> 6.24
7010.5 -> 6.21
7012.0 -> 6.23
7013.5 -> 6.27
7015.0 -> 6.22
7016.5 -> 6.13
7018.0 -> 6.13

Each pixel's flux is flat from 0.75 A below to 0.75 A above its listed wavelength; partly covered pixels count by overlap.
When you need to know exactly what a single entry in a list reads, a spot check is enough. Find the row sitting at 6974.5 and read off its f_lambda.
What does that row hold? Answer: 5.97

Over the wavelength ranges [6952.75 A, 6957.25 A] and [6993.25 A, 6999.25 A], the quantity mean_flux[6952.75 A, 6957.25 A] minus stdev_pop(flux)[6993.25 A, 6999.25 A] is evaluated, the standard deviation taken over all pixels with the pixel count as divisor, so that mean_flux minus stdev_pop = 6.08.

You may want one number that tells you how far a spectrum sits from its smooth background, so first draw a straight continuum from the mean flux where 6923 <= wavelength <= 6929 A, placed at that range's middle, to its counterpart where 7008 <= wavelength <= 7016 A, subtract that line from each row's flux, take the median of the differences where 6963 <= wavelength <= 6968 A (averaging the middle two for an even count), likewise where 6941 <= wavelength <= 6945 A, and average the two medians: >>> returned 0.16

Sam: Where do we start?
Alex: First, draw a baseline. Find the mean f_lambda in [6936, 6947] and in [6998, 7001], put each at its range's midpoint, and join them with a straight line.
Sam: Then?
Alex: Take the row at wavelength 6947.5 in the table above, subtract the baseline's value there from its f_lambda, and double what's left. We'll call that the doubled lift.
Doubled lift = 0.14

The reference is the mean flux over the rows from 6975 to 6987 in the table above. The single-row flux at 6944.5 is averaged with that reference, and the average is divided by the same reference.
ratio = 1.02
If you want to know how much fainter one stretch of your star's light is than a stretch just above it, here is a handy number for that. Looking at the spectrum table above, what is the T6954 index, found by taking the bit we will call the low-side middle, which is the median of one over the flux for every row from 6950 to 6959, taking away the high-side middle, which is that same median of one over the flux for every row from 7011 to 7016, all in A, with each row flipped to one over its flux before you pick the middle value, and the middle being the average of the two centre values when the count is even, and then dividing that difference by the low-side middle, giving 0.013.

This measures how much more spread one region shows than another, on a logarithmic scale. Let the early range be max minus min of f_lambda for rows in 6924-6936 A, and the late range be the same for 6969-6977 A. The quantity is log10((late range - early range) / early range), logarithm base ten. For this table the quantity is -0.8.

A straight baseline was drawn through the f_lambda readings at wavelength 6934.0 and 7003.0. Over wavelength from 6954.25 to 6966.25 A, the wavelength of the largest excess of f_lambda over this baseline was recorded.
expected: 6961.0 A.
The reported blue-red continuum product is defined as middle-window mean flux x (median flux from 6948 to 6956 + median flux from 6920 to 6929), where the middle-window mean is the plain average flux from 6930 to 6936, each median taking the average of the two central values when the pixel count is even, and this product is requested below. 74.0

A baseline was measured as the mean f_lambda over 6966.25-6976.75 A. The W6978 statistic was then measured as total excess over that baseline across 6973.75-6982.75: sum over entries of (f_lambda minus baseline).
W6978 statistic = -1.4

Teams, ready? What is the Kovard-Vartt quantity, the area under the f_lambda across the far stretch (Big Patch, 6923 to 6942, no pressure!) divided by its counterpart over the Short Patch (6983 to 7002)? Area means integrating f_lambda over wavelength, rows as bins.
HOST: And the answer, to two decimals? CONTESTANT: 0.97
